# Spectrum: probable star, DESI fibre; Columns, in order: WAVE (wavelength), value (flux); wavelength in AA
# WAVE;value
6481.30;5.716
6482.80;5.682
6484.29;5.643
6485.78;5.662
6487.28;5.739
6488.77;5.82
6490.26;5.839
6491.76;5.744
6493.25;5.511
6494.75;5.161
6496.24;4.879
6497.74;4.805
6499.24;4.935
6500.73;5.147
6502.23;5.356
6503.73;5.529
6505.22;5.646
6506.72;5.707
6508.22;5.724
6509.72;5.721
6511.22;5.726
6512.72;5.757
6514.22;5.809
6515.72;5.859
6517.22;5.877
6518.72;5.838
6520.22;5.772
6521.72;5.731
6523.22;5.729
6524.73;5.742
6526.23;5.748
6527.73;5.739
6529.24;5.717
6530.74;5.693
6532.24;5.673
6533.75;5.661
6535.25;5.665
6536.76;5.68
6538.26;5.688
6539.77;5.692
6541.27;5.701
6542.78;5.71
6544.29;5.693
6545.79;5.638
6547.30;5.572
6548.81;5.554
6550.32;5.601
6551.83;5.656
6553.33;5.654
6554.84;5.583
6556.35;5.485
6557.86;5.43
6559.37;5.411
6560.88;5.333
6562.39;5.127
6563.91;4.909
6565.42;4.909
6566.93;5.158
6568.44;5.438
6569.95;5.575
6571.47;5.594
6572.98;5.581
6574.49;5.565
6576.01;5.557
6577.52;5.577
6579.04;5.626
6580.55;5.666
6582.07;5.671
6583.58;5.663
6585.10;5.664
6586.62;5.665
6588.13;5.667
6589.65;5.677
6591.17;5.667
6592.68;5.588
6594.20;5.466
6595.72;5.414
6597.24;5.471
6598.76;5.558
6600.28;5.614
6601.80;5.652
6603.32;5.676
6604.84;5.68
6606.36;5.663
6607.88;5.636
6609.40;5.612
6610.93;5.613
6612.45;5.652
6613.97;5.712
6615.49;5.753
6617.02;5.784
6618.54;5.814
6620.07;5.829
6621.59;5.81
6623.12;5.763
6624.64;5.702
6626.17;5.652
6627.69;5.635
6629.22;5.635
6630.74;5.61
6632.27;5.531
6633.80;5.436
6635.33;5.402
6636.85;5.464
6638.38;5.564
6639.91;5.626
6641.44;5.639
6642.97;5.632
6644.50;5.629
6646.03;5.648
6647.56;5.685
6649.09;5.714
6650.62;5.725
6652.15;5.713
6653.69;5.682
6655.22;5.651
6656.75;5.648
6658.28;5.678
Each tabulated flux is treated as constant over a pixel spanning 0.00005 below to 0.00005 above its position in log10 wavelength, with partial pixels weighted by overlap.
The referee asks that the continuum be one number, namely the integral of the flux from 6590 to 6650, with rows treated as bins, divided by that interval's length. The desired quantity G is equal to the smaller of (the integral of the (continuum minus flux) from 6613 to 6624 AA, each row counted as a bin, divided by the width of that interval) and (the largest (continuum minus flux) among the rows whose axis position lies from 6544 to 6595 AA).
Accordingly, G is -0.14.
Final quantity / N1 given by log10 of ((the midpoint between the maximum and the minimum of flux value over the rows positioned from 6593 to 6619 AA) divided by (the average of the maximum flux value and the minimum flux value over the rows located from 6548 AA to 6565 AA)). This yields 0.03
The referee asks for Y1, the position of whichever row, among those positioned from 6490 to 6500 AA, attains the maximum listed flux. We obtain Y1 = 6490.26 AA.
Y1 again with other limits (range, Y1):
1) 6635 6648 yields 6647.56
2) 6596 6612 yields 6604.84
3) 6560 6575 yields 6571.47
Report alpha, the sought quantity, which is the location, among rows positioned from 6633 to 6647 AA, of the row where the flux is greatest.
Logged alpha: 6646.03 AA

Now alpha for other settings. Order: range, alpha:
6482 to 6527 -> 6517.22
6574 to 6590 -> 6589.65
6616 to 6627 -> 6620.07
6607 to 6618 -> 6617.02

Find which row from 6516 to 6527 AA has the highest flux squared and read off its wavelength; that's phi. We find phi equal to 6517.22 AA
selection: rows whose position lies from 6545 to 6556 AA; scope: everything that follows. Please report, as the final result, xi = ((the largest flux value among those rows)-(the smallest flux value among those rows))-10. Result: -9.90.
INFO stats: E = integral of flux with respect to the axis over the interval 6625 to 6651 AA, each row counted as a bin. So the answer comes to 146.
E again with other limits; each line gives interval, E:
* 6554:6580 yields 141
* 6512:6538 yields 149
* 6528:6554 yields 147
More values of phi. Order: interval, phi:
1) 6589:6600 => 6589.65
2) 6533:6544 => 6542.78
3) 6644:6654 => 6650.62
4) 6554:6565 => 6554.84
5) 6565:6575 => 6571.47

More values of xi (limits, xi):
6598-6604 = -9.88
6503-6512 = -9.80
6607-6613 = -9.96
